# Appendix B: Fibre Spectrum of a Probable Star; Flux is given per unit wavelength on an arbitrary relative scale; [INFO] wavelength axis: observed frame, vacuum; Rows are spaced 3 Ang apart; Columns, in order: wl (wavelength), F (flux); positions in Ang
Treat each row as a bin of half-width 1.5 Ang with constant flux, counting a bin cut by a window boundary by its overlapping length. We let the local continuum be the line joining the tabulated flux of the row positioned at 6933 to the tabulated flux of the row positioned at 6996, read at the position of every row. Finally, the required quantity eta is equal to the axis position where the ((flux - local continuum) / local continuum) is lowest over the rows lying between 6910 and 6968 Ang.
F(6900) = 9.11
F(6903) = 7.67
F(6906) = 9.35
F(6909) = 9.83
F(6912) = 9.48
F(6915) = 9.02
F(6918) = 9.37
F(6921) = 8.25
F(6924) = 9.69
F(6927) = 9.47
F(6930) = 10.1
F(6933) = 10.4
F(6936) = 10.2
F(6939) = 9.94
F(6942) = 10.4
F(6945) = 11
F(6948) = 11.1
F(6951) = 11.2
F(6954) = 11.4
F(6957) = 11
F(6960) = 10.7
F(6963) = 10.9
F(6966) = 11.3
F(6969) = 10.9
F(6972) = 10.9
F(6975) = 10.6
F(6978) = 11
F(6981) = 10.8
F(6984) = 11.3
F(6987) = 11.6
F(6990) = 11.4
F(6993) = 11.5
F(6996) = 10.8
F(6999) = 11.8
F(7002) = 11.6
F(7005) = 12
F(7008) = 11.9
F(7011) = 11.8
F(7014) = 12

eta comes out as 6921 Ang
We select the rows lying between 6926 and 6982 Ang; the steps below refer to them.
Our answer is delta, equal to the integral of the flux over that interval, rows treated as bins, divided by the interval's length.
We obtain 10.7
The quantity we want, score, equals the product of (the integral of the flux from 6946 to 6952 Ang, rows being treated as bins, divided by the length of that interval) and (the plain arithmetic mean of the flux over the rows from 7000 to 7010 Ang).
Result 132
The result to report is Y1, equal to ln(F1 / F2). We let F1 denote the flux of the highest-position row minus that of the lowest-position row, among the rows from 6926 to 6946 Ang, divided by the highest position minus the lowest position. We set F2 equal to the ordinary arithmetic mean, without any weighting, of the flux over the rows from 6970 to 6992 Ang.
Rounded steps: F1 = 0.085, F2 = 11.09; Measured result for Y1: -4.87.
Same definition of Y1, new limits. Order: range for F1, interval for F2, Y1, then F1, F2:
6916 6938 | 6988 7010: -5.53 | 0.046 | 11.57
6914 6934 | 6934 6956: -4.94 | 0.077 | 10.75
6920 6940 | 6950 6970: -4.77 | 0.094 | 11.06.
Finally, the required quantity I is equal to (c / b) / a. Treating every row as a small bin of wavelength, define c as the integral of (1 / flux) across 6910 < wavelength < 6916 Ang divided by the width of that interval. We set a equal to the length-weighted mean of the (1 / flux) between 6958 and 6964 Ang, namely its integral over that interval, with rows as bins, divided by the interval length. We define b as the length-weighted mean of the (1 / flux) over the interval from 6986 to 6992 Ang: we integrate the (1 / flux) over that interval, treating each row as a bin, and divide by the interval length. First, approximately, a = 0.093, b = 0.087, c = 0.107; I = 13.3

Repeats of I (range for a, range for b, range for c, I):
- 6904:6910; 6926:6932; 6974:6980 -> 8.5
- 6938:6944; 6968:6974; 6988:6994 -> 9.7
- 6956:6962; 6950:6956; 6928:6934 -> 12.0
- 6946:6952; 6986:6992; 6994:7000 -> 11.4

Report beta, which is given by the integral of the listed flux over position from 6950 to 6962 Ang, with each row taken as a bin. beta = 133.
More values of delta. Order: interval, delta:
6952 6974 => 11.0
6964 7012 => 11.3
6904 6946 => 9.7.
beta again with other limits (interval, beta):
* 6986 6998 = 136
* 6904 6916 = 112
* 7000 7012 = 142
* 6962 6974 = 132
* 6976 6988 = 134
